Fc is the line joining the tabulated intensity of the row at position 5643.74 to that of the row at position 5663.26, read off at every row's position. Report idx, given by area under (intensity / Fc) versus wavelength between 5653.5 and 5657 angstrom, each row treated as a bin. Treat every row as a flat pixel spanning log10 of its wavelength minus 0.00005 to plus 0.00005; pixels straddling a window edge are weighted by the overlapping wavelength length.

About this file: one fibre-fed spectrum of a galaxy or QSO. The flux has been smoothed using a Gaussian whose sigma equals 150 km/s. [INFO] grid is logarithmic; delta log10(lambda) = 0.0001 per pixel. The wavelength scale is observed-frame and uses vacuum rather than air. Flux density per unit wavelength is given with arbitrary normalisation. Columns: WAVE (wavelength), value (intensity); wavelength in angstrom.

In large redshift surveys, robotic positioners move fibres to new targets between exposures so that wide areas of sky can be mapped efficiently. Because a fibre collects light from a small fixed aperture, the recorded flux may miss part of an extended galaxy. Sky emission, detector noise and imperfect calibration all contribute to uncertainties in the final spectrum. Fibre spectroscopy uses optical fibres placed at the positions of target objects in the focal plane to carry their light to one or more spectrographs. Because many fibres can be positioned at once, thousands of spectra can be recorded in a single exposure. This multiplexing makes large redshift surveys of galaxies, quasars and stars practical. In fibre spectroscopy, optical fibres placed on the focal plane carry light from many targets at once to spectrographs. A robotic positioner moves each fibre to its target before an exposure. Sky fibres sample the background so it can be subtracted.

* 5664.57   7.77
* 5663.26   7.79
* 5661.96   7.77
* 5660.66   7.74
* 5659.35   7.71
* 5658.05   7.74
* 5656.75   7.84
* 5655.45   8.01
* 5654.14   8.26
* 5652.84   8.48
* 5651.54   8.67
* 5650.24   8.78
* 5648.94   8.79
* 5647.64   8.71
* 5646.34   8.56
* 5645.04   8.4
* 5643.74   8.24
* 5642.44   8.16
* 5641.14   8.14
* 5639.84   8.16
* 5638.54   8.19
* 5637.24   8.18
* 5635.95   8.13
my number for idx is 3.5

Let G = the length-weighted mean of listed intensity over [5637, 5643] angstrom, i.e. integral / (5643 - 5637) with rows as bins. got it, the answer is 8.2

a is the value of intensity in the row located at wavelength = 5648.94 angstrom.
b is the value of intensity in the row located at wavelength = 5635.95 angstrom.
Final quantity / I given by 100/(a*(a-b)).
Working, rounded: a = 8.79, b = 8.13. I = 17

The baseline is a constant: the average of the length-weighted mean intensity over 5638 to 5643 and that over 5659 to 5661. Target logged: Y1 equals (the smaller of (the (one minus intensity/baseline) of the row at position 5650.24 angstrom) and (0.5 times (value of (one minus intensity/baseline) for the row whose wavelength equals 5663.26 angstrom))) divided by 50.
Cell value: -0.0022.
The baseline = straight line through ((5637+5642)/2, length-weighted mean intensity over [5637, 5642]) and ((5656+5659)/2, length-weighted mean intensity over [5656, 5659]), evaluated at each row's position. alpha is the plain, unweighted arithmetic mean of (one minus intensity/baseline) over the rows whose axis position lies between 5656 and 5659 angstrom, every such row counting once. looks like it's 0.003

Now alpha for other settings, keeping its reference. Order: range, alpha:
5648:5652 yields -0.100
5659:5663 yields 0.001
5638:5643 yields -0.003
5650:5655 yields -0.080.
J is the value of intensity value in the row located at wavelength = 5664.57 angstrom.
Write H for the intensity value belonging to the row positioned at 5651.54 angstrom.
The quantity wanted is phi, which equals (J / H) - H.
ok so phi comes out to -7.8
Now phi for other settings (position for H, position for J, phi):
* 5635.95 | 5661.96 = -7.2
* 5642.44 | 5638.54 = -7.2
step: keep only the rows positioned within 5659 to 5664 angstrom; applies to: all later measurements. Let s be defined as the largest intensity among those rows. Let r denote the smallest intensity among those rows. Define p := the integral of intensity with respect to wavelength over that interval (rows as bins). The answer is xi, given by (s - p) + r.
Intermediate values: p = 39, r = 7.71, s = 7.79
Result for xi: -23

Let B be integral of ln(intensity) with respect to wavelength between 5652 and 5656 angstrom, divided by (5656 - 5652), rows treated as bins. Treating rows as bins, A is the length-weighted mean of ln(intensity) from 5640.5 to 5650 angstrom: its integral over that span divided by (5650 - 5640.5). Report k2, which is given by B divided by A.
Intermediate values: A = 2.13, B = 2.11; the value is 0.99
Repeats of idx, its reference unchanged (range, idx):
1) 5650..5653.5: 3.8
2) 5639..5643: 3.9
